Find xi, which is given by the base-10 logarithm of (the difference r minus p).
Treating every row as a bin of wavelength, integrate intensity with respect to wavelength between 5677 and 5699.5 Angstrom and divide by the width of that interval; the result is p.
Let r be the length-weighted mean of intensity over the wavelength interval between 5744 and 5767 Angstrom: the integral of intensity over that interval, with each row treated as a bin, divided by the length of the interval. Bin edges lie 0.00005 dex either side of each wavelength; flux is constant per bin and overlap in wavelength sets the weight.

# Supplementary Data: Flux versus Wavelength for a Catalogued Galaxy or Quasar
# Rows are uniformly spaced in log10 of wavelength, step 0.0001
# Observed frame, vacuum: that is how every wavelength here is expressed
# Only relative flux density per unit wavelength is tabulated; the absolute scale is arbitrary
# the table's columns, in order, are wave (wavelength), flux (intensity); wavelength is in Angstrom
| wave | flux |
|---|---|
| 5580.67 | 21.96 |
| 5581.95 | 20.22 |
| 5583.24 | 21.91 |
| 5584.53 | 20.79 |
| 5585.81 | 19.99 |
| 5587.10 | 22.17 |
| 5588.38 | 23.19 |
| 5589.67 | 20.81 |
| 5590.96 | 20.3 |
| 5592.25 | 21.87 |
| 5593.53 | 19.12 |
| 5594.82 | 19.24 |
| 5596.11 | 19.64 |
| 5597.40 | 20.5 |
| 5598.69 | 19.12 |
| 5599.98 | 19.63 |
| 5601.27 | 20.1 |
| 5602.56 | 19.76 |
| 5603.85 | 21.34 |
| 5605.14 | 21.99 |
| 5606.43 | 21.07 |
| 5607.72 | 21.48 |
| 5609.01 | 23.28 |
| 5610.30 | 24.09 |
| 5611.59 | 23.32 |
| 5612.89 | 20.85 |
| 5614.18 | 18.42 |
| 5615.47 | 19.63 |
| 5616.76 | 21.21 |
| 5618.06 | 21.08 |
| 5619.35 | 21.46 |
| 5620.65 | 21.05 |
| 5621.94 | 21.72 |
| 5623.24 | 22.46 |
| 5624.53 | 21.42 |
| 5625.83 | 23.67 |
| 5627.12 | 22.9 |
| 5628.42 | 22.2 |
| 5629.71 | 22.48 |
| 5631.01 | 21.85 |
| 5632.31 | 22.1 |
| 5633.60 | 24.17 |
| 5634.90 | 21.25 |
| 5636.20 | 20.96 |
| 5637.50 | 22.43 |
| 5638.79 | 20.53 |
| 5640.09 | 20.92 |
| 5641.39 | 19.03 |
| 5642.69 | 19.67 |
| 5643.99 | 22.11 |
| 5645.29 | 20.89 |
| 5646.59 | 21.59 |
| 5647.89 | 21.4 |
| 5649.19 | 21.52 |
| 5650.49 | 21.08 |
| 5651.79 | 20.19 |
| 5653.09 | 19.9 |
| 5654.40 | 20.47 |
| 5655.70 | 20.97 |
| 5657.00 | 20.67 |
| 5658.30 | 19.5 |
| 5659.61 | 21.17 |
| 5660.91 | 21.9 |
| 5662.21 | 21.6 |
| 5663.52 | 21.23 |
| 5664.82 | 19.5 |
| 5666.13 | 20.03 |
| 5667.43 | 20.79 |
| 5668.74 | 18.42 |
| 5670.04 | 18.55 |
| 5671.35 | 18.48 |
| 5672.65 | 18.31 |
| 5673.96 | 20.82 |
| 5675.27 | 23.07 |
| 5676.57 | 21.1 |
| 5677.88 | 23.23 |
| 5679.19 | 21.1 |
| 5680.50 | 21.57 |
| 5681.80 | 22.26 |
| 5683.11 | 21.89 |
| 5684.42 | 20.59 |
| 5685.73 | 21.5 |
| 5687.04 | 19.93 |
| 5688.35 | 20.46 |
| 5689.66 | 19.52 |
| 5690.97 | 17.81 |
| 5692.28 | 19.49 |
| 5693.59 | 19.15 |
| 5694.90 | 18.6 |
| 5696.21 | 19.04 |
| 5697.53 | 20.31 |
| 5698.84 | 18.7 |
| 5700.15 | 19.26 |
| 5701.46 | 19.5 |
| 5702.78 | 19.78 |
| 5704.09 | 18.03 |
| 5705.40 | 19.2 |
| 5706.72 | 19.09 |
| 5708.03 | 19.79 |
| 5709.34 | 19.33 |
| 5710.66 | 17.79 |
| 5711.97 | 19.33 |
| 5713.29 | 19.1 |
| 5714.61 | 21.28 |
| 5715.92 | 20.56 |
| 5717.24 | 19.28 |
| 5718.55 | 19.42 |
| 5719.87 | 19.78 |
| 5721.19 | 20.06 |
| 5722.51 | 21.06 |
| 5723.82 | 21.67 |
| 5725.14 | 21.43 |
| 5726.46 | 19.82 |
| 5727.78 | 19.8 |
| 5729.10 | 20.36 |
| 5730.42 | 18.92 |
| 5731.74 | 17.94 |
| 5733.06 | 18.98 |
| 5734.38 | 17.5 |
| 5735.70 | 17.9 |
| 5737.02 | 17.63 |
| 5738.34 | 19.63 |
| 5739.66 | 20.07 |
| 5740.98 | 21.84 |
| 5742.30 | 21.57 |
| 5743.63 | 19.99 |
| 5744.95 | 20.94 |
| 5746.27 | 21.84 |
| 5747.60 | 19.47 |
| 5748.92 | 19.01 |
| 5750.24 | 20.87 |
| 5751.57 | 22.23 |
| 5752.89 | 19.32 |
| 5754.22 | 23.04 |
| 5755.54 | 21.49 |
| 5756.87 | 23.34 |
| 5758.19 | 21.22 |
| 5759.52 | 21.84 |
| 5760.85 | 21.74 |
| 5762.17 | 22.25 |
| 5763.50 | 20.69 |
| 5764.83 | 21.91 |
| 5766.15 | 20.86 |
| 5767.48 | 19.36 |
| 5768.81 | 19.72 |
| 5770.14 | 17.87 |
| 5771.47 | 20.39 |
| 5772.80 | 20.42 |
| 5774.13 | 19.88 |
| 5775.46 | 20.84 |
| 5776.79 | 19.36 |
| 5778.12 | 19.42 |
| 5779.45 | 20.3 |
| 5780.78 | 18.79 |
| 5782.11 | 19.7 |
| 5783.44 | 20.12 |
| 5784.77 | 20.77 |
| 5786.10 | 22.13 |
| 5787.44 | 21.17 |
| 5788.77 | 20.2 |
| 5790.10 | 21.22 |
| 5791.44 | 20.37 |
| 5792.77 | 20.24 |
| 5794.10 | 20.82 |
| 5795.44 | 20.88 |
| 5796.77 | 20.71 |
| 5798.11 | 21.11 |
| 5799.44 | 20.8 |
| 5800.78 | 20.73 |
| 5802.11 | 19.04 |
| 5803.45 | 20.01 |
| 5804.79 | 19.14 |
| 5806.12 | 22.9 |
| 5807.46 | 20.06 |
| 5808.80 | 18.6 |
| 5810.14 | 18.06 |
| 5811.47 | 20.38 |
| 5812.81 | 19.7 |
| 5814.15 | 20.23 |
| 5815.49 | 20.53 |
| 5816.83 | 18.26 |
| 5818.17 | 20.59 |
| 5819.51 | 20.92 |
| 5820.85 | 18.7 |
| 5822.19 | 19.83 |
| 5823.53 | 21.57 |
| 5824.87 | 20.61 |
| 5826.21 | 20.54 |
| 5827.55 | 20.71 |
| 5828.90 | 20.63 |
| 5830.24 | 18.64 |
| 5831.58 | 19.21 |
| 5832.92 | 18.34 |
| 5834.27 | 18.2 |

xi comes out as 0.0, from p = 20.3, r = 21.3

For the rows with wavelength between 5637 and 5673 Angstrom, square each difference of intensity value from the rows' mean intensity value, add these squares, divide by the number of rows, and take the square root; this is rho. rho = 1.15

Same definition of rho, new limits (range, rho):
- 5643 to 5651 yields 0.39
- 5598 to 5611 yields 1.53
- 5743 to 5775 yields 1.31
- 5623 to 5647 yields 1.22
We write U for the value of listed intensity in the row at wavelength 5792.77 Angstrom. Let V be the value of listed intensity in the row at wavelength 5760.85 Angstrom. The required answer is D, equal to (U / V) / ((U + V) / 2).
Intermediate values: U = 20.24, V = 21.74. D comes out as 0.044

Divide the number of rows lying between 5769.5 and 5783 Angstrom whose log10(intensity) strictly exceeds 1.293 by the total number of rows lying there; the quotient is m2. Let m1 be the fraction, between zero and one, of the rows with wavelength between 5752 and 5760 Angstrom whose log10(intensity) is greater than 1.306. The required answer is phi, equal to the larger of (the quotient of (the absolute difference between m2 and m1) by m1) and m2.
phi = 0.6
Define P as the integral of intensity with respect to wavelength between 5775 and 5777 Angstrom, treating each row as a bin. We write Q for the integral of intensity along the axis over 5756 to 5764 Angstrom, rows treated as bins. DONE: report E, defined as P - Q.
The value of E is -134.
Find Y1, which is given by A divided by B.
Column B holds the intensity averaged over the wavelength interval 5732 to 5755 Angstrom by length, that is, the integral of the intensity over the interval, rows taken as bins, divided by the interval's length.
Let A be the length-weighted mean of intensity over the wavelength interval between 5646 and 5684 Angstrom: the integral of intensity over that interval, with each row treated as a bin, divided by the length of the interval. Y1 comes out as 1.03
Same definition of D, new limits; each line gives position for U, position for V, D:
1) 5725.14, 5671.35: 0.058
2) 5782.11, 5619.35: 0.045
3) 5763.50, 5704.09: 0.059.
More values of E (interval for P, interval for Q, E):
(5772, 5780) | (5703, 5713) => -30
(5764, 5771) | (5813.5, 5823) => -49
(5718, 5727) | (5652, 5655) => 124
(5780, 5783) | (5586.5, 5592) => -61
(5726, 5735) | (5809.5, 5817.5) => 15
